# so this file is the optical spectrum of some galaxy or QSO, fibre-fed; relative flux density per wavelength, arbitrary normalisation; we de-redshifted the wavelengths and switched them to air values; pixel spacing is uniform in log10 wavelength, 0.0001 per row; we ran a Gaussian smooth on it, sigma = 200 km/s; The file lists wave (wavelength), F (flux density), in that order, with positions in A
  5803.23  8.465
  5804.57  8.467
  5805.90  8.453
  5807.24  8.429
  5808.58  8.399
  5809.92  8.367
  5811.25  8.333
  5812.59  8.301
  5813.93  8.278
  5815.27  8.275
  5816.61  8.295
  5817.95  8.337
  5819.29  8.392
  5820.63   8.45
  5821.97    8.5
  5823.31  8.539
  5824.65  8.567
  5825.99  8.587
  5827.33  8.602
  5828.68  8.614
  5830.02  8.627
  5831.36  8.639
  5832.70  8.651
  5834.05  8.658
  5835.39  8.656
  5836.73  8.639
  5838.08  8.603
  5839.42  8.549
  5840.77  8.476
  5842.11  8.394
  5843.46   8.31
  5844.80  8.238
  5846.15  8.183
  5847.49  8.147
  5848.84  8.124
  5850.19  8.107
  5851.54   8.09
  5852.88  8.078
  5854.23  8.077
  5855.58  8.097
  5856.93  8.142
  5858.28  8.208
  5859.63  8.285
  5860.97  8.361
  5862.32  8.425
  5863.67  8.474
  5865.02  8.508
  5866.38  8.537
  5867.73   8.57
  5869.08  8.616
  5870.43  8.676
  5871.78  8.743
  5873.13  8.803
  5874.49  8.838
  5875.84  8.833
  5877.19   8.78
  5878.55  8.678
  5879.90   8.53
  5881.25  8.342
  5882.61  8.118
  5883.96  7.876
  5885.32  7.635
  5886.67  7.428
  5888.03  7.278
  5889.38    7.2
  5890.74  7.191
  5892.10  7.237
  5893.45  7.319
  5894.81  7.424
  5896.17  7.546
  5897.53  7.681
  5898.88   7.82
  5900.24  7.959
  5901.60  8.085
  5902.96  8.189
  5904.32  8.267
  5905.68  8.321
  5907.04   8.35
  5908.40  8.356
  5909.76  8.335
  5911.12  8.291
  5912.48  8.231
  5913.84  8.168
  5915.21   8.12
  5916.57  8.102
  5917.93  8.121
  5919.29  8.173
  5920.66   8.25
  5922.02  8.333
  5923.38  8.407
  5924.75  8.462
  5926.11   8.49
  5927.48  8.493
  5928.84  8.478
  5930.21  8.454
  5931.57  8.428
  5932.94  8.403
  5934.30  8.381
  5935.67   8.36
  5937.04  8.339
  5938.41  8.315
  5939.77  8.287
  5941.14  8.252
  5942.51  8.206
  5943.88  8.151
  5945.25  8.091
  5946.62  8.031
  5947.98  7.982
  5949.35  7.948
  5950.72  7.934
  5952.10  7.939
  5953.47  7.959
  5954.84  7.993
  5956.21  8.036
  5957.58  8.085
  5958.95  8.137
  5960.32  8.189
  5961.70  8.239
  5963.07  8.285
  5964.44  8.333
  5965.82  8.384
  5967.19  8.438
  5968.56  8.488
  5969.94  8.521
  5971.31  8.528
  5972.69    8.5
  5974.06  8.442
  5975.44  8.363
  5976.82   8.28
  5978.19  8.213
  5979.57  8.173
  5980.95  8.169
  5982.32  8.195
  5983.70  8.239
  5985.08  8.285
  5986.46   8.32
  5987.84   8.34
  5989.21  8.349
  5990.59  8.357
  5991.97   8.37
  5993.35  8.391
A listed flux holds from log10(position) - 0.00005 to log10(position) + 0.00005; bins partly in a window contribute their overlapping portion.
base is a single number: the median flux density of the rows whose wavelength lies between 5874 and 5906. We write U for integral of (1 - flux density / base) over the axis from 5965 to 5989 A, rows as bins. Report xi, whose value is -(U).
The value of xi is 1.3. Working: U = -1.3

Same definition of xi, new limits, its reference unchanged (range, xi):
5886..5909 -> -0.5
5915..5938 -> 1.2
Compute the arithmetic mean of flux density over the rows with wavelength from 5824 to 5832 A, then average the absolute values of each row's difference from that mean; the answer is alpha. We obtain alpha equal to 0.02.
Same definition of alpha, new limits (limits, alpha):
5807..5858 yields 0.17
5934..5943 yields 0.05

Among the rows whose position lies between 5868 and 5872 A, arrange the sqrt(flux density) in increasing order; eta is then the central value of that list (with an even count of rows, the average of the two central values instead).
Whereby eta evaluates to 2.95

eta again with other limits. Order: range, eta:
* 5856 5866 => 2.89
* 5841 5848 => 2.87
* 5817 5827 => 2.92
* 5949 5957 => 2.82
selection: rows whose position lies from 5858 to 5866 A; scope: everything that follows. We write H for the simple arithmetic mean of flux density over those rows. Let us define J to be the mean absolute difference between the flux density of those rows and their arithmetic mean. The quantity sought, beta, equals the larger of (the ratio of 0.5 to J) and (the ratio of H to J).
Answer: 91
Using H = 8.38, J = 0.092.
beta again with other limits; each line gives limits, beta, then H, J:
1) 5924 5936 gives 207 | 8.44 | 0.041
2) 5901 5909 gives 100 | 8.26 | 0.083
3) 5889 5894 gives 175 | 7.24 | 0.041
